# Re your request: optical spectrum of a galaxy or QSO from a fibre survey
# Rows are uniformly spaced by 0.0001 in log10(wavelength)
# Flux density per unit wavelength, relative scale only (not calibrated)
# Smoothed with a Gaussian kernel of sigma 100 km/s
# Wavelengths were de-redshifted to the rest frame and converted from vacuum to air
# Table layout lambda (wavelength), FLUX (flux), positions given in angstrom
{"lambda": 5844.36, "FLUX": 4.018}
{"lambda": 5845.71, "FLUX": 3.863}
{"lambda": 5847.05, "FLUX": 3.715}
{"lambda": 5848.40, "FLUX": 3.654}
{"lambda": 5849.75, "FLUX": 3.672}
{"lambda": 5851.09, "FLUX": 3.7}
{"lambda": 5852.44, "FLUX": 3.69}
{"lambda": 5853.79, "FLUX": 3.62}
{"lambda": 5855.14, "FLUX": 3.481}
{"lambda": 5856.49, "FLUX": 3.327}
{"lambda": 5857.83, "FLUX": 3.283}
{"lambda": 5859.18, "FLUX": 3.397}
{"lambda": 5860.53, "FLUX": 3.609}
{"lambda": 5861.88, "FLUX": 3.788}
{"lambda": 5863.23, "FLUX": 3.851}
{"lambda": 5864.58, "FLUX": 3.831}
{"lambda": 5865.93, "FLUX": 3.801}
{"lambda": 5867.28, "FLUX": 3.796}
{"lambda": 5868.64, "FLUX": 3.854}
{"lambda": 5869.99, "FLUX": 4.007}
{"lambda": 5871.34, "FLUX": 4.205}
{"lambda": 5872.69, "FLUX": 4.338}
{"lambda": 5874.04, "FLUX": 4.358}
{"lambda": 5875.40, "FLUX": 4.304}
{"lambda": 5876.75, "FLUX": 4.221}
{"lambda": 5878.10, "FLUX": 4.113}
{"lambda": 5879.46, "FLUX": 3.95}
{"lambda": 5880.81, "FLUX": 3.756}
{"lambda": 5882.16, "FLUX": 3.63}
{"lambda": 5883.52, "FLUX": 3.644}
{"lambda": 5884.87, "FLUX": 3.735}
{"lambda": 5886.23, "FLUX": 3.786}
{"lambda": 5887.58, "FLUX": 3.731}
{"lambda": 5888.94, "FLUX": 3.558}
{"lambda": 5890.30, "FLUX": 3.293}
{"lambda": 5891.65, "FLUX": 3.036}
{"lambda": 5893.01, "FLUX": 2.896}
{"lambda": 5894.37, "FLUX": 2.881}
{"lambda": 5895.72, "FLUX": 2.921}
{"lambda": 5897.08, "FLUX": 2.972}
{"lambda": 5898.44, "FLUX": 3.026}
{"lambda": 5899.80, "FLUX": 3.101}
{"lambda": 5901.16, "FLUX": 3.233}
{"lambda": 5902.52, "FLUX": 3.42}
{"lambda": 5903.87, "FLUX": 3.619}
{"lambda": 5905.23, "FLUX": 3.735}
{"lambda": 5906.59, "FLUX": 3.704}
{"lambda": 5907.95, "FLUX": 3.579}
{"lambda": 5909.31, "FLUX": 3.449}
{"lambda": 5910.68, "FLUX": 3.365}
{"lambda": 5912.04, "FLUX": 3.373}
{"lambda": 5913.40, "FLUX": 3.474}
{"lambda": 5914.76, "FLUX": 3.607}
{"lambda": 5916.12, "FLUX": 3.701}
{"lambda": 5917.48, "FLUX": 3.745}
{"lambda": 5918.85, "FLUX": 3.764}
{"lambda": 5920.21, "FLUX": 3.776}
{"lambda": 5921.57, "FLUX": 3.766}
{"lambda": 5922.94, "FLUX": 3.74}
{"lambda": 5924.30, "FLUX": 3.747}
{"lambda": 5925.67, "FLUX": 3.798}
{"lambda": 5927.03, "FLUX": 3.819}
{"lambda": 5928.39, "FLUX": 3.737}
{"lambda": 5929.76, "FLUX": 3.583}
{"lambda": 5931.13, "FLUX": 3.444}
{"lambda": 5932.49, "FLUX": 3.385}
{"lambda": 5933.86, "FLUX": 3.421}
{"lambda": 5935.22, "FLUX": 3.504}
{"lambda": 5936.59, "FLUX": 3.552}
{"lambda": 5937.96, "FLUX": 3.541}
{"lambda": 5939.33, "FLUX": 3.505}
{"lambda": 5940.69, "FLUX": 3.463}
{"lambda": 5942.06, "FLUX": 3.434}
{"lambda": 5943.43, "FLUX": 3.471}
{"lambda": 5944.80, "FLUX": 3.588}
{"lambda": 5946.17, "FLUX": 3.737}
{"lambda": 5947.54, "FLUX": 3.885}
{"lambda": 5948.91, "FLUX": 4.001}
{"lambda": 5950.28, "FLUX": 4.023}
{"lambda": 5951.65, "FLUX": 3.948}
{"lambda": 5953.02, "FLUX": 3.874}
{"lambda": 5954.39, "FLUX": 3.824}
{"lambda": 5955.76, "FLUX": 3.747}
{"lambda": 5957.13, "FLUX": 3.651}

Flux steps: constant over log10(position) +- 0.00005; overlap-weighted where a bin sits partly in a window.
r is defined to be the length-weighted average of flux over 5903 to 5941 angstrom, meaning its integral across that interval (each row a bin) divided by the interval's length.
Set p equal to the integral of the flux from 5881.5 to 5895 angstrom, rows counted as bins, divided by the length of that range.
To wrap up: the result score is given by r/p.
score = 1.05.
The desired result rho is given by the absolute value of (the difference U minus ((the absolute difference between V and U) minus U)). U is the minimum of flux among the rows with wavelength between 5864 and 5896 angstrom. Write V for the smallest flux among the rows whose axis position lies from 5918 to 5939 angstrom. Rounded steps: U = 2.881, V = 3.385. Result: 5.3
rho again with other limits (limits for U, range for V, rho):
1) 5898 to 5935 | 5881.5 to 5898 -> 5.9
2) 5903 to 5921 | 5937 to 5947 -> 6.7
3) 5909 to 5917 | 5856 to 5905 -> 6.2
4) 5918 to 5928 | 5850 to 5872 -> 7.0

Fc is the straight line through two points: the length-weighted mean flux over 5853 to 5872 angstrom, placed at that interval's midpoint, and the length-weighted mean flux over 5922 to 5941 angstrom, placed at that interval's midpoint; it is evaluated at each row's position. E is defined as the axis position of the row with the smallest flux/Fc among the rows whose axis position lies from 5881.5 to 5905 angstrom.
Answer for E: 5894.37 angstrom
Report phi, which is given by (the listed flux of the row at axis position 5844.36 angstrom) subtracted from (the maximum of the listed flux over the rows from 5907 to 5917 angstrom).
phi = -0.3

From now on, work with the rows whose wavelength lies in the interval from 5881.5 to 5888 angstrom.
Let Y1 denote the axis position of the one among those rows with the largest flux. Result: 5886.23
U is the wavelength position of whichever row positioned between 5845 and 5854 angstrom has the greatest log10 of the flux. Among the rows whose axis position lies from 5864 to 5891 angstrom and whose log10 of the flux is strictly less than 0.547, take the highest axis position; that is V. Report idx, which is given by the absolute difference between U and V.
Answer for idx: 44.6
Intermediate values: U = 5845.71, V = 5890.30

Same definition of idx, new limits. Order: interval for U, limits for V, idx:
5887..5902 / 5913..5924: 25.8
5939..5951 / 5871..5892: 58.6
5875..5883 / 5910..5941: 65.3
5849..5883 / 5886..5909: 28.5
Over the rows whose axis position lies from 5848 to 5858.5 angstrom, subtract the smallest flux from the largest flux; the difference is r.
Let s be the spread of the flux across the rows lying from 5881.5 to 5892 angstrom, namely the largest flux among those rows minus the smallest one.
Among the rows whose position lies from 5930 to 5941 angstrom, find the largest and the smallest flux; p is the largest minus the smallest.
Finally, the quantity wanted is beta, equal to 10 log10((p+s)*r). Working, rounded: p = 0.2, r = 0.4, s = 0.75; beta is -4.2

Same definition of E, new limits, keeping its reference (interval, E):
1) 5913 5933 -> 5932.49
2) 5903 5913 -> 5910.68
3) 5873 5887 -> 5882.16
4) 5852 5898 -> 5894.37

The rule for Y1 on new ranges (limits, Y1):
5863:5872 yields 5871.34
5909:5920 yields 5918.85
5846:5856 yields 5847.05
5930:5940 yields 5936.59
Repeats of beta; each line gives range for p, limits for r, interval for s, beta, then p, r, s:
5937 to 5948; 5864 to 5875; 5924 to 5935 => -3.0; 0.5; 0.6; 0.43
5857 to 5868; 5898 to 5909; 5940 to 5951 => -0.9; 0.6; 0.7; 0.59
